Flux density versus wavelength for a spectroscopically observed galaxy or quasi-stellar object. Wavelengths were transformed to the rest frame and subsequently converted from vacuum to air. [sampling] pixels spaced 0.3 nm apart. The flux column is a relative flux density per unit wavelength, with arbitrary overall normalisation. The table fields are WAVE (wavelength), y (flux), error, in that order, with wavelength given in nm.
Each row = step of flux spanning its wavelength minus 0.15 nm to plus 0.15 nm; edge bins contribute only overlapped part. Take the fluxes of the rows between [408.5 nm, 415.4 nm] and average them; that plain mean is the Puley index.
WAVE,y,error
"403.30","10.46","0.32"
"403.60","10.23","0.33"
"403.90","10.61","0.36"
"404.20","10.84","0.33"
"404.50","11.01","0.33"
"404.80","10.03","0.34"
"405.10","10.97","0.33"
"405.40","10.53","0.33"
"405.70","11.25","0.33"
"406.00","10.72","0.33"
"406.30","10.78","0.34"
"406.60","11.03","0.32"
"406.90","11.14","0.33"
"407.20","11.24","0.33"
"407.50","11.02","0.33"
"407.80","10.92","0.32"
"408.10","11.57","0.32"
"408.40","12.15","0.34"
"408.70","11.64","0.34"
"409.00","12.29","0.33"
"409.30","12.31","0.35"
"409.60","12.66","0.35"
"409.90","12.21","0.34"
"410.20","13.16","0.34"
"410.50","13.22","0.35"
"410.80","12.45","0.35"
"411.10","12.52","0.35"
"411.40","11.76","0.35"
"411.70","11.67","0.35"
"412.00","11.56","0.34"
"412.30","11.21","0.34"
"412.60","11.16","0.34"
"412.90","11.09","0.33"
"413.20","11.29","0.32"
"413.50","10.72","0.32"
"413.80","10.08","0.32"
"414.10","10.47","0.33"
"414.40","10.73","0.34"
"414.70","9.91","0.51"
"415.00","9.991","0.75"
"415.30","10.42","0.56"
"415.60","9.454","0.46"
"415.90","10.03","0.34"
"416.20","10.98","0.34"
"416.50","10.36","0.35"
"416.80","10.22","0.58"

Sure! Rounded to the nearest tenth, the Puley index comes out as 11.5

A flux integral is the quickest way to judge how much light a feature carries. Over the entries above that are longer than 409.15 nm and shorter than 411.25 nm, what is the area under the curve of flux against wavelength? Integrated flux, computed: 27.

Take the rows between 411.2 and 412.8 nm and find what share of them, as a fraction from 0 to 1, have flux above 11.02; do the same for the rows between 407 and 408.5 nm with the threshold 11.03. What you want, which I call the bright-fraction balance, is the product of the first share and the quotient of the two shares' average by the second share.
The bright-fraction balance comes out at 1.3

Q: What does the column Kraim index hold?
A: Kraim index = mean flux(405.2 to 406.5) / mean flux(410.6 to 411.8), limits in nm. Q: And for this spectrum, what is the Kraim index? 0.89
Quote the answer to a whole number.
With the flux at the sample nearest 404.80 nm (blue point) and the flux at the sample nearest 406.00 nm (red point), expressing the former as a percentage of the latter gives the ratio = 94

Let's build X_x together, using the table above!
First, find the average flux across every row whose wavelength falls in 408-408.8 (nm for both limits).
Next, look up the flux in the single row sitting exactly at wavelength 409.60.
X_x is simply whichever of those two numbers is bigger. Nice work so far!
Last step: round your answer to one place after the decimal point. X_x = 12.7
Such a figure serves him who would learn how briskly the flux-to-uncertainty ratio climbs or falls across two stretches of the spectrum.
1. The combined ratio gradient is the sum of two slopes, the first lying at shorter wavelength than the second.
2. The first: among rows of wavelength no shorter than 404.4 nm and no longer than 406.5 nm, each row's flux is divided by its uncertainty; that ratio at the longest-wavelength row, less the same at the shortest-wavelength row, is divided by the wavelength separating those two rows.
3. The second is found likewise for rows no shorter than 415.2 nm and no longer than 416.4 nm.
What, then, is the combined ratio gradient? 14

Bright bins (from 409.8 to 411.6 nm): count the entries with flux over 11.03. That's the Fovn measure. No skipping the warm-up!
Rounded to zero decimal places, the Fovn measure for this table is 6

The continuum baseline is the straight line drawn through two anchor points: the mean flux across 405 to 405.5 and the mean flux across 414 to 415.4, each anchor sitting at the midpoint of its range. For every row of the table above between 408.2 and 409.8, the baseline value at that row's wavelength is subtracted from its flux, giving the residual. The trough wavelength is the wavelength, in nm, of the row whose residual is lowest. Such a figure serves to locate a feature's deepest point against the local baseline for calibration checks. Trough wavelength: 408.70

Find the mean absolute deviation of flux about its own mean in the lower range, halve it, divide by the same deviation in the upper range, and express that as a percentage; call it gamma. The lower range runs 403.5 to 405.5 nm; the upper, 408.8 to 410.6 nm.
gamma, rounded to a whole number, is 39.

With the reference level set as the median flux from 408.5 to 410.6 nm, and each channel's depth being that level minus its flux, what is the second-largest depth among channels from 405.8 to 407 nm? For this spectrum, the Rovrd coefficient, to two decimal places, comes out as 1.53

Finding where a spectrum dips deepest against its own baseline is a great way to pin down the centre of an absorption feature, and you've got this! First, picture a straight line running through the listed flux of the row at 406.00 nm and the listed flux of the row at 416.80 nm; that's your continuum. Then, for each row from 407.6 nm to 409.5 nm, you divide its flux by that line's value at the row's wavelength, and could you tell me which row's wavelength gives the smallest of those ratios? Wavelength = 407.80 nm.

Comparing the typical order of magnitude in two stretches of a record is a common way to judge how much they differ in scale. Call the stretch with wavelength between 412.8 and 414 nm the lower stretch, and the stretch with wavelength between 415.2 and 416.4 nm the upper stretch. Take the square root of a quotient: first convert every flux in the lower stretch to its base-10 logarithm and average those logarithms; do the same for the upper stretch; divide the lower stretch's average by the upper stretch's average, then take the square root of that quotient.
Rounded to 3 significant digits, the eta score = 1.01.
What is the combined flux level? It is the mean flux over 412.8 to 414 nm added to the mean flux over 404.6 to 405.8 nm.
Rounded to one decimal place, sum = 21.5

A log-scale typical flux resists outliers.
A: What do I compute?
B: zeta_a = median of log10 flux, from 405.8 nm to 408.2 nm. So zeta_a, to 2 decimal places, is 1.04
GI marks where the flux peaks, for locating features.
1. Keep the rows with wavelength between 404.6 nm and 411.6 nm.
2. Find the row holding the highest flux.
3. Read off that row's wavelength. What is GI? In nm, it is 410.50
